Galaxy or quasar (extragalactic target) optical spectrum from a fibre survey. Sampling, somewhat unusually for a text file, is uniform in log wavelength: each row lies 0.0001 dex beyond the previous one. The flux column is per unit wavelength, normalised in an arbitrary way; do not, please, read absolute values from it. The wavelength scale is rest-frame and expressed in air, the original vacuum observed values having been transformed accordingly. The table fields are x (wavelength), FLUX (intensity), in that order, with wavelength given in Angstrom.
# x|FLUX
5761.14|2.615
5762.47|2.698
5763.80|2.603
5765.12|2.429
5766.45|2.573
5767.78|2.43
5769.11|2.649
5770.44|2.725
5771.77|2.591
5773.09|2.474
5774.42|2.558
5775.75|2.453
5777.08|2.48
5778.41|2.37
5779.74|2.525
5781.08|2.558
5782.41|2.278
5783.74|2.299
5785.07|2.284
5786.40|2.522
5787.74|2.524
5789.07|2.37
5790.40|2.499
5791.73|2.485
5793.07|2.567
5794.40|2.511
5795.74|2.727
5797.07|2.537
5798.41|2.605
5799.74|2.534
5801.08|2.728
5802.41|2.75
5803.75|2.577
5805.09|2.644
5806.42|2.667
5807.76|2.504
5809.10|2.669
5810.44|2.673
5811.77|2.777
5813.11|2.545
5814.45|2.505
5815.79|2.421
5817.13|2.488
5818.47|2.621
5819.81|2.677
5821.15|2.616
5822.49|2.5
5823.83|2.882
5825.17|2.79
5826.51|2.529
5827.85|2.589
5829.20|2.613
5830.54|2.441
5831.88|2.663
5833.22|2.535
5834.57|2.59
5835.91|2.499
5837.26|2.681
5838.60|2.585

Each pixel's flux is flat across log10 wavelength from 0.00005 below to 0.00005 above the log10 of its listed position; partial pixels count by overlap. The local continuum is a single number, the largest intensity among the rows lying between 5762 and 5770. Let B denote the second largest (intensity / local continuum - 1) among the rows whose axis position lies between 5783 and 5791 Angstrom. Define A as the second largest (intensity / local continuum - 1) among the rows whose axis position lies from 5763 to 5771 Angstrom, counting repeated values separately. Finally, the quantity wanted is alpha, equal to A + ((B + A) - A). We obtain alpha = -0.083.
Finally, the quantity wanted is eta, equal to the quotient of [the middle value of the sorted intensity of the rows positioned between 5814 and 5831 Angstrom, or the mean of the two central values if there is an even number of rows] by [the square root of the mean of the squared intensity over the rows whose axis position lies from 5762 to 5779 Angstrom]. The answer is 1.02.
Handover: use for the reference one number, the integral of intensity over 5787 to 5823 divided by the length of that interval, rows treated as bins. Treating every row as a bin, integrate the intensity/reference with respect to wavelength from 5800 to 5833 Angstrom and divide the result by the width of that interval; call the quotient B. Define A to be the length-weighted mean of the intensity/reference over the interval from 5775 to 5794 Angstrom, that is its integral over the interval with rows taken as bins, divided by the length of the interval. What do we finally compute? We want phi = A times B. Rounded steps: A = 0.95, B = 1.01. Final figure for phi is 0.960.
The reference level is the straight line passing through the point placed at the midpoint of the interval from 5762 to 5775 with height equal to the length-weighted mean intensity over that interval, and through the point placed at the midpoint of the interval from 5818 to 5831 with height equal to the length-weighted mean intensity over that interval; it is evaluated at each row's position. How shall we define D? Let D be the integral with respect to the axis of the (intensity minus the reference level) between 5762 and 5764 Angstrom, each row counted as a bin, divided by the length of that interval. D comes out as 0.09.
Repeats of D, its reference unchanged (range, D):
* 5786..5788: -0.07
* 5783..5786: -0.28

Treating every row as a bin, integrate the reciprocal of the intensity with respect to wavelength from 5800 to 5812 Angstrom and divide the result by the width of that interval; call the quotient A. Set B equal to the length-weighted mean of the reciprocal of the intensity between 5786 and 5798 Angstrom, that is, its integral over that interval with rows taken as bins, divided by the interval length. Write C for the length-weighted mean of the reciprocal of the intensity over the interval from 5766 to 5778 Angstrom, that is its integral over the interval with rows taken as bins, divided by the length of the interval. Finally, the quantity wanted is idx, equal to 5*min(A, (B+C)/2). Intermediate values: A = 0.377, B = 0.3957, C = 0.394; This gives 1.88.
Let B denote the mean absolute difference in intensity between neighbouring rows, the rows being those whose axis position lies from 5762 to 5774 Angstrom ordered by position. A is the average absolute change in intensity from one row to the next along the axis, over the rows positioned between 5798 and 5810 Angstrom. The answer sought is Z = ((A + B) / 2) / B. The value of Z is 0.90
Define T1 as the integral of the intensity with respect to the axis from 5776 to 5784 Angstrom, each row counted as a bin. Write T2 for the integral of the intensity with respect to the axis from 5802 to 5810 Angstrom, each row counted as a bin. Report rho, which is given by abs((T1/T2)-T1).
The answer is 18.5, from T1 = 19.40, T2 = 21.0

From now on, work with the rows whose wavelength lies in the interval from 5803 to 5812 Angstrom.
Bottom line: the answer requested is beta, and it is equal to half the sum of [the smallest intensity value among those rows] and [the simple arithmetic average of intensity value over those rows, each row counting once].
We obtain 2.57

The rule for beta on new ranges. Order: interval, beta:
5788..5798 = 2.45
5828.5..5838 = 2.51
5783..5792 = 2.36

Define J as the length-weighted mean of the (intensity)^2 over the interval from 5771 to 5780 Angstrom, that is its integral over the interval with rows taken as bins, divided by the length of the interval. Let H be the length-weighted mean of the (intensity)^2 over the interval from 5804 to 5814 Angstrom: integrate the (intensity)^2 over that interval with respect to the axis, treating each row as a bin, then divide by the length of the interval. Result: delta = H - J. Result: 0.71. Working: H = 6.9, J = 6.2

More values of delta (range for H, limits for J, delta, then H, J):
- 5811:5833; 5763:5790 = 0.60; 6.8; 6.2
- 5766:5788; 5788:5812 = -0.56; 6.2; 6.8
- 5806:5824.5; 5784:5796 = 0.64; 6.8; 6.2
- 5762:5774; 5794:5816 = -0.22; 6.6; 6.8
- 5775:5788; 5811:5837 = -0.85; 5.9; 6.8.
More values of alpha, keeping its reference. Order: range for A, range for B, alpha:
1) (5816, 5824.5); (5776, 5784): -0.072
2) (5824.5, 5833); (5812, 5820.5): -0.042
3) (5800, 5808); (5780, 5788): -0.053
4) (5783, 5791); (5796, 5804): -0.054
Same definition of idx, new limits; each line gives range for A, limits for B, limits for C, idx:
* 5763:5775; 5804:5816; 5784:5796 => 1.96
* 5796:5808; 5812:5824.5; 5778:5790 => 1.91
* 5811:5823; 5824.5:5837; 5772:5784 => 1.95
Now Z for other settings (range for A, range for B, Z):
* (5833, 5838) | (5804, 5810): 0.97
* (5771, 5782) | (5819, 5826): 0.78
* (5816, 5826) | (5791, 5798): 1.01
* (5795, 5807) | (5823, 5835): 0.90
